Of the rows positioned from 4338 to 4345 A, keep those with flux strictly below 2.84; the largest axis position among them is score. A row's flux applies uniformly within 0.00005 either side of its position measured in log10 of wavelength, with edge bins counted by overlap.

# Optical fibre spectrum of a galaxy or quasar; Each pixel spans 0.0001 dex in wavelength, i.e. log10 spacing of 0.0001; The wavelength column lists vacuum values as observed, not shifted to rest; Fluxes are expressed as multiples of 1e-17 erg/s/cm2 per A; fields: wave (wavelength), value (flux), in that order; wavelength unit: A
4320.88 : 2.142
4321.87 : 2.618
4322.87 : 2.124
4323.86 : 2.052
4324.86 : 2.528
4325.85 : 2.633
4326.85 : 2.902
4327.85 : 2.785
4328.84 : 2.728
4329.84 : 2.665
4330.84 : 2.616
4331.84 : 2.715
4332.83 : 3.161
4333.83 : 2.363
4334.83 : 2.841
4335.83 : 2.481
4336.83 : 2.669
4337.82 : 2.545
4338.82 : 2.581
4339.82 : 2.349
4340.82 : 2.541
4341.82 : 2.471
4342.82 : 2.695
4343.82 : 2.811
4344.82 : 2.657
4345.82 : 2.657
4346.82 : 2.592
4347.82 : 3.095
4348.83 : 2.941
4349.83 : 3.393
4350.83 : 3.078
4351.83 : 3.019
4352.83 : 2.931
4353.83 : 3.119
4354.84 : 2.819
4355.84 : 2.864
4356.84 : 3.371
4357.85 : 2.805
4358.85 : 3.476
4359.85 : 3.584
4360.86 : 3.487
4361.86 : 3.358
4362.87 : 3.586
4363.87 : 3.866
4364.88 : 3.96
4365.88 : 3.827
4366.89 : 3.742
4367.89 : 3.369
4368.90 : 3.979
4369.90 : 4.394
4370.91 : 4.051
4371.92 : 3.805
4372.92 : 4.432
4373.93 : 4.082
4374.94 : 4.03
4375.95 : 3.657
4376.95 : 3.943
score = 4344.82 A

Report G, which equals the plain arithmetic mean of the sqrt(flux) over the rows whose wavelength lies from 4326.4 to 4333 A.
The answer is 1.67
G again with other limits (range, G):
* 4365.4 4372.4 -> 1.97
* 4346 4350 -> 1.73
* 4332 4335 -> 1.67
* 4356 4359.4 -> 1.79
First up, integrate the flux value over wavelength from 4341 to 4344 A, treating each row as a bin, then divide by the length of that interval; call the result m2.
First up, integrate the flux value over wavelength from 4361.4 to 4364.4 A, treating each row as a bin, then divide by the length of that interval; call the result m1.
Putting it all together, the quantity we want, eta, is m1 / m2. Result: 1.4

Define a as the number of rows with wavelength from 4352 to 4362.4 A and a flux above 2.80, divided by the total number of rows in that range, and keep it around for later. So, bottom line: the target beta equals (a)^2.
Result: 1.00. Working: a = 1.00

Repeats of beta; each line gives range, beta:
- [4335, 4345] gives 0.01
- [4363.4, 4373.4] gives 1.00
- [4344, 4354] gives 0.49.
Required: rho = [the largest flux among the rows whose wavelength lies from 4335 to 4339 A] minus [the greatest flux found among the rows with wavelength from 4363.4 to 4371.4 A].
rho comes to -1.7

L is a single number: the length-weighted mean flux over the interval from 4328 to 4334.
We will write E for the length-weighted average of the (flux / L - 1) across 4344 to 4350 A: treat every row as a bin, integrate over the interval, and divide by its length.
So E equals 0.05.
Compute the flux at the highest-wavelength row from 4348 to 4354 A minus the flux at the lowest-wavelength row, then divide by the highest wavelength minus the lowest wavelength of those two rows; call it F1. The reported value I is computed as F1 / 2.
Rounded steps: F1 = 0.04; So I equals 0.02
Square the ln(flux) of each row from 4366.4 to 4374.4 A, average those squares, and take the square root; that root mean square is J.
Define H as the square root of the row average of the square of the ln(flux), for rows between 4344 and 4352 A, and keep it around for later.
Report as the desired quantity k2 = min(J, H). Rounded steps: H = 1.1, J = 1.4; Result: 1.074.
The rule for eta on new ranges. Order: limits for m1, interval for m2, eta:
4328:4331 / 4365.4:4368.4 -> 0.7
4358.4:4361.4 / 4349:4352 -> 1.1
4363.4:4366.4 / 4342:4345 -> 1.4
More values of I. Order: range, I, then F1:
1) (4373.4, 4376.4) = -0.11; -0.21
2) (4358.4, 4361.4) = 0.00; 0.01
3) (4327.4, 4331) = -0.03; -0.06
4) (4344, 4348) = 0.07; 0.15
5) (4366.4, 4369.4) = 0.06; 0.12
